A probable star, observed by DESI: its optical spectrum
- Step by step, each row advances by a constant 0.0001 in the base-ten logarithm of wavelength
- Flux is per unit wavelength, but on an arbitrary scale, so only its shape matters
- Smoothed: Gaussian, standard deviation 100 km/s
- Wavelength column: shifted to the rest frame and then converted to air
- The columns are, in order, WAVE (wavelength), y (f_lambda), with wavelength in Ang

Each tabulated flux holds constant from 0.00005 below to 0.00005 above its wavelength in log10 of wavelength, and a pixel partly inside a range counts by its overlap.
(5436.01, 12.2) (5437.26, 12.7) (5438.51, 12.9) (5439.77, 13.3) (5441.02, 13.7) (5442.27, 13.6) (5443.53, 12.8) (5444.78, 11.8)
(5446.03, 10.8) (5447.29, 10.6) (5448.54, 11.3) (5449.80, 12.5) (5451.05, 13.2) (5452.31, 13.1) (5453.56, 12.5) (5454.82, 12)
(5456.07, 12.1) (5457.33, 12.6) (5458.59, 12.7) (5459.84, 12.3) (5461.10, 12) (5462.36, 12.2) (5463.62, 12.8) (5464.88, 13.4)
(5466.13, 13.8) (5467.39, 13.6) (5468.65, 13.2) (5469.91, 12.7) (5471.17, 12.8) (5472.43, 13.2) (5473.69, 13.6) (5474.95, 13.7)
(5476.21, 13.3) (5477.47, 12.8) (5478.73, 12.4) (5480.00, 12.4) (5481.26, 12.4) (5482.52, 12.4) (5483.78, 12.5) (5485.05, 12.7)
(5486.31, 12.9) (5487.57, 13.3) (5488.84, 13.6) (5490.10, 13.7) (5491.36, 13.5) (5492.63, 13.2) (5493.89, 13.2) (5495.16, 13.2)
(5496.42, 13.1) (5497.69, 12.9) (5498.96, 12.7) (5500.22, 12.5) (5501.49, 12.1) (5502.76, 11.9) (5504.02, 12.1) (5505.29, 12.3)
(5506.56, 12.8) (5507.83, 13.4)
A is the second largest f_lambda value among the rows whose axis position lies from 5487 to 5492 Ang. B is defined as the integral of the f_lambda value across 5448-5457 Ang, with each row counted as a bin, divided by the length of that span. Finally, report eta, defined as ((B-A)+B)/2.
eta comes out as 5.6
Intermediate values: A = 13.6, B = 12.4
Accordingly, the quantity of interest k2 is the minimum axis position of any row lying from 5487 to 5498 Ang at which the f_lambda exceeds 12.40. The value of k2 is 5487.57 Ang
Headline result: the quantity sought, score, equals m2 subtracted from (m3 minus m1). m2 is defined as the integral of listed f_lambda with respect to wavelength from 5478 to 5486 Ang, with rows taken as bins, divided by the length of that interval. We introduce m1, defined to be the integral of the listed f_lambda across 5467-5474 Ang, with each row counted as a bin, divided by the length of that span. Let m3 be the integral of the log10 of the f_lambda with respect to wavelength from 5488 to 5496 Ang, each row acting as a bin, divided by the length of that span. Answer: -24.5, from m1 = 13.1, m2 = 12.5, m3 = 1.13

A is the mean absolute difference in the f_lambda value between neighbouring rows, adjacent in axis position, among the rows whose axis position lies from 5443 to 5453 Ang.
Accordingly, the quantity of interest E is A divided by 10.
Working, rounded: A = 0.70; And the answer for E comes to 0.070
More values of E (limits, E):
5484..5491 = 0.025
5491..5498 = 0.012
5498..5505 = 0.025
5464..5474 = 0.034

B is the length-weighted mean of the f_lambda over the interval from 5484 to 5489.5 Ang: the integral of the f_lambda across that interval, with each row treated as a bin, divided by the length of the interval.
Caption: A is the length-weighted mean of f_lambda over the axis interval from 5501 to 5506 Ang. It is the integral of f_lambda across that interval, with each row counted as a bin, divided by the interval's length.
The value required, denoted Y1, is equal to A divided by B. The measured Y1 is 0.93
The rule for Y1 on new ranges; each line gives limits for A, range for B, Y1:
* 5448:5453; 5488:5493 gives 0.93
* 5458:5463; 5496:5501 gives 0.96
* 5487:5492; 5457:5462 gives 1.09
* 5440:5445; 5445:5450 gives 1.17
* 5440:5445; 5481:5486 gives 1.05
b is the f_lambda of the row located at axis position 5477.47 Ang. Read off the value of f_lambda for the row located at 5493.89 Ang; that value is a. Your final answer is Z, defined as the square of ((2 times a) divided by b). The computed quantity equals 4.25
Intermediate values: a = 13.2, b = 12.8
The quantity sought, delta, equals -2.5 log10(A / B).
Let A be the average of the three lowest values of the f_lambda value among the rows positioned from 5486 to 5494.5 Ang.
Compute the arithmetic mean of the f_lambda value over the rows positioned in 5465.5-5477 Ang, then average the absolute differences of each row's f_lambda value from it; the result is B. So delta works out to -4.05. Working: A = 13.1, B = 0.31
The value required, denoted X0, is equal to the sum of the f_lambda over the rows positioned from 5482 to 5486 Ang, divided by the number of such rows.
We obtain 12.5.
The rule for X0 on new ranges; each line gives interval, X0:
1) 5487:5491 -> 13.5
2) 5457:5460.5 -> 12.5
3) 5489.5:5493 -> 13.5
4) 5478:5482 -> 12.4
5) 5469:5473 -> 12.9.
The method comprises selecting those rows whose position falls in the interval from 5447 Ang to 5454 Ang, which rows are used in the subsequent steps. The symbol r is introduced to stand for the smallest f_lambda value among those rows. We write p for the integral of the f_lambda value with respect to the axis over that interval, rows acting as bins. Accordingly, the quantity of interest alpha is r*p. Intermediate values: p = 85.9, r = 10.6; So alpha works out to 911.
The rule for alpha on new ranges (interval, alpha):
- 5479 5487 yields 1245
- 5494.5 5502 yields 1157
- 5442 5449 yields 871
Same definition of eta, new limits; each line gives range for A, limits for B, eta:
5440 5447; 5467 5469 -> 6.6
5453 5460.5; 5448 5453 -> 6.2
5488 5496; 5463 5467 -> 6.6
